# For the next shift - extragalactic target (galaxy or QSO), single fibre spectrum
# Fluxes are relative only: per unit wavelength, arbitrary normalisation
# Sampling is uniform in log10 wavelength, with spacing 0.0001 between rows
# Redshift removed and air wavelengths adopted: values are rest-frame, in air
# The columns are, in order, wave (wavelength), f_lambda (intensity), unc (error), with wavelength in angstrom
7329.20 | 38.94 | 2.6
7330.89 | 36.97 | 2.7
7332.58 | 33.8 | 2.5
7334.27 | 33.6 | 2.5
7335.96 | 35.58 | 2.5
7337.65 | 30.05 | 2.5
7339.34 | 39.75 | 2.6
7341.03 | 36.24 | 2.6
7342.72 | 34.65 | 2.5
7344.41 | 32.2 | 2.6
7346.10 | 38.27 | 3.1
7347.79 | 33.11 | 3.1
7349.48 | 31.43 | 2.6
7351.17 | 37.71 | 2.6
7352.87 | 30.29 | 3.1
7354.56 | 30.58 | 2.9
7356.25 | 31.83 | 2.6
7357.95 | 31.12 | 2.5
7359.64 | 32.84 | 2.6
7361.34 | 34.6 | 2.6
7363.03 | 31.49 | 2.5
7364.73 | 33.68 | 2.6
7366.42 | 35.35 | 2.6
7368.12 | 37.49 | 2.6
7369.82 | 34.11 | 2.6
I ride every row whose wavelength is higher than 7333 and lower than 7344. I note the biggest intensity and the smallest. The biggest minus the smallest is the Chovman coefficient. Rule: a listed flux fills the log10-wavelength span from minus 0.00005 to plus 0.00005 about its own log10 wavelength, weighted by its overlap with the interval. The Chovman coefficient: 10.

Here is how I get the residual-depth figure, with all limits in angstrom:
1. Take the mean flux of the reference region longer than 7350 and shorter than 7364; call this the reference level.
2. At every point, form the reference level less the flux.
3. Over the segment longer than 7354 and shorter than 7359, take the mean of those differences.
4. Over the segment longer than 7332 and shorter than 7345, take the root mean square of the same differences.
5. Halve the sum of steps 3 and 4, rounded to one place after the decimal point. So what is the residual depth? 2.3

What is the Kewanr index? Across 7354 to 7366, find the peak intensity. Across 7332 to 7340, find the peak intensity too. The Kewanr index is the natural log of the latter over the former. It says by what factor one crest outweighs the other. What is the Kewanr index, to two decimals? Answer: 0.14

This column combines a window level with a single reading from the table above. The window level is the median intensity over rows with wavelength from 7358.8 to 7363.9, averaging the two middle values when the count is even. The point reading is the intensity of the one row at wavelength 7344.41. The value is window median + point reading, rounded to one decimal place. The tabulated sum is 65.0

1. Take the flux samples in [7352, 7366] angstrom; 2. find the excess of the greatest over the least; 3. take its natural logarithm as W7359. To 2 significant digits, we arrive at 1.5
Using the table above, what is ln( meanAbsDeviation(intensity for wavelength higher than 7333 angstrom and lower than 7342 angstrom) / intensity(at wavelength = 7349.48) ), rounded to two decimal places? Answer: -2.50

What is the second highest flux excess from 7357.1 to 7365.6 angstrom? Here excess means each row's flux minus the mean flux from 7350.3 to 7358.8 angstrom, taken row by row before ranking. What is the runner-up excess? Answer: 1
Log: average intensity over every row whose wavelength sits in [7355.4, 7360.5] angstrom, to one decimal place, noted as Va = 31.9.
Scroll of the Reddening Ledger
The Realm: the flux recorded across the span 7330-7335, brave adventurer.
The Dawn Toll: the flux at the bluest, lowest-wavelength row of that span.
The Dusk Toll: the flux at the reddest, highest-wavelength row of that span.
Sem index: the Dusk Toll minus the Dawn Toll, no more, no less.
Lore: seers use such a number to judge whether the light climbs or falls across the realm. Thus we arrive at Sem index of -3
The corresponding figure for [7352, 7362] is 4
